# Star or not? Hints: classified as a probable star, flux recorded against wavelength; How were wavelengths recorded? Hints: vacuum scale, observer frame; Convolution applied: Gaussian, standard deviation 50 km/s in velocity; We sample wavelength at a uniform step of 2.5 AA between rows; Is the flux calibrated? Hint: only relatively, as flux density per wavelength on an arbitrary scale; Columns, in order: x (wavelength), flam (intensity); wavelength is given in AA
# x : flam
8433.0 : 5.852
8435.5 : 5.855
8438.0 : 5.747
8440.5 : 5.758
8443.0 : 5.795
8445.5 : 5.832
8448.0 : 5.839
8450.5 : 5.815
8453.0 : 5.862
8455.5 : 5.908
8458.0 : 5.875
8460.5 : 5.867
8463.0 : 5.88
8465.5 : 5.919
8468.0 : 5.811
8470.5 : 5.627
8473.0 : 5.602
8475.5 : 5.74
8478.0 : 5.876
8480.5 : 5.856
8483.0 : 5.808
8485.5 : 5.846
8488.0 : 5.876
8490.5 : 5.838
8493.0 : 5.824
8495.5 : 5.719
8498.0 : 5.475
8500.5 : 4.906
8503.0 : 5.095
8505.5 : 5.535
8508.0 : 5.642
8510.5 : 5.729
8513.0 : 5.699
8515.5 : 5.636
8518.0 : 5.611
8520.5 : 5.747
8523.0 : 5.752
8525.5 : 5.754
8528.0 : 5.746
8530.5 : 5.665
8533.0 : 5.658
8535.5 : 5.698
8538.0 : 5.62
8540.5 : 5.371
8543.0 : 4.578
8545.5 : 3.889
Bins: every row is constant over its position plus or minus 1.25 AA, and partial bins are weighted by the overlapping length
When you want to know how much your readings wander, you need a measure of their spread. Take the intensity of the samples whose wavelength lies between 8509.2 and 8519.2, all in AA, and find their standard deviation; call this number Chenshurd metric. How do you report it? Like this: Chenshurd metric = 0.05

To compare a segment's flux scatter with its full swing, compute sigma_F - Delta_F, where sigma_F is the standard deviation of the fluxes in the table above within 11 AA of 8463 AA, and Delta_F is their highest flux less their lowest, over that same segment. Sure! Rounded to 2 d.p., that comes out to -0.20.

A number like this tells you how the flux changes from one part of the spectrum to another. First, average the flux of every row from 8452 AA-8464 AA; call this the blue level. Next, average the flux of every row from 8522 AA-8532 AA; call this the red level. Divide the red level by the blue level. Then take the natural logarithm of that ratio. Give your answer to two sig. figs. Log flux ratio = -0.026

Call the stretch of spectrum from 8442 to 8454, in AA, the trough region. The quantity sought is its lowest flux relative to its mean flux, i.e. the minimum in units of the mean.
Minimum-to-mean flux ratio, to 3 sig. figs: 0.994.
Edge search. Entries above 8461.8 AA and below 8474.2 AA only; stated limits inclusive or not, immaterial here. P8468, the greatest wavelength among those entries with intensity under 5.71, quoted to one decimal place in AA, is 8473.0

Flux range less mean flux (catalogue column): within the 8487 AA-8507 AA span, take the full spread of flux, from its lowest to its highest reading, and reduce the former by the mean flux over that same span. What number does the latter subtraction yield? -4.6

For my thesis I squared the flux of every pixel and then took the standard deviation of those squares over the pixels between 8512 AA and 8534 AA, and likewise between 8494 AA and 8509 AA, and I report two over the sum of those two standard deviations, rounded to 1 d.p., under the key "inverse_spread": 0.5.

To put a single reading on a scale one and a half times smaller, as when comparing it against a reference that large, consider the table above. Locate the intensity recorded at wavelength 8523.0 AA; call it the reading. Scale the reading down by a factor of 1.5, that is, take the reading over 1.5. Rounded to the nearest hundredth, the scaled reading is 3.83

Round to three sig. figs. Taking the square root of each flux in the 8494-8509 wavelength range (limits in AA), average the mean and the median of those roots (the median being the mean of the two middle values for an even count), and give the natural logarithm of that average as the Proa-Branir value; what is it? 0.848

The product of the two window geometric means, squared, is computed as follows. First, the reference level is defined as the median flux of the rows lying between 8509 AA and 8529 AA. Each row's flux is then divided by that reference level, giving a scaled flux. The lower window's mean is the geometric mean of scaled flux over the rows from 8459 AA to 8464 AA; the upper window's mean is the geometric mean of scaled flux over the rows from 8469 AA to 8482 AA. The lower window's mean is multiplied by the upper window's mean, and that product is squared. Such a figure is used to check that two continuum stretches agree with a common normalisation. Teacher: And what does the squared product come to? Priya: 1.05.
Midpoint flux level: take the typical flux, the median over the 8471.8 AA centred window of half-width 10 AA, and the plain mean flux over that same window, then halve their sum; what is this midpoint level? 5.81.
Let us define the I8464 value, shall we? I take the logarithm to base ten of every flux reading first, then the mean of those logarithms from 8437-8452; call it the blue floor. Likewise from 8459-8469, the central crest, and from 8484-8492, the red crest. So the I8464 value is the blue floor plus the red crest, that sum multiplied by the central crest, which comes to 1.18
